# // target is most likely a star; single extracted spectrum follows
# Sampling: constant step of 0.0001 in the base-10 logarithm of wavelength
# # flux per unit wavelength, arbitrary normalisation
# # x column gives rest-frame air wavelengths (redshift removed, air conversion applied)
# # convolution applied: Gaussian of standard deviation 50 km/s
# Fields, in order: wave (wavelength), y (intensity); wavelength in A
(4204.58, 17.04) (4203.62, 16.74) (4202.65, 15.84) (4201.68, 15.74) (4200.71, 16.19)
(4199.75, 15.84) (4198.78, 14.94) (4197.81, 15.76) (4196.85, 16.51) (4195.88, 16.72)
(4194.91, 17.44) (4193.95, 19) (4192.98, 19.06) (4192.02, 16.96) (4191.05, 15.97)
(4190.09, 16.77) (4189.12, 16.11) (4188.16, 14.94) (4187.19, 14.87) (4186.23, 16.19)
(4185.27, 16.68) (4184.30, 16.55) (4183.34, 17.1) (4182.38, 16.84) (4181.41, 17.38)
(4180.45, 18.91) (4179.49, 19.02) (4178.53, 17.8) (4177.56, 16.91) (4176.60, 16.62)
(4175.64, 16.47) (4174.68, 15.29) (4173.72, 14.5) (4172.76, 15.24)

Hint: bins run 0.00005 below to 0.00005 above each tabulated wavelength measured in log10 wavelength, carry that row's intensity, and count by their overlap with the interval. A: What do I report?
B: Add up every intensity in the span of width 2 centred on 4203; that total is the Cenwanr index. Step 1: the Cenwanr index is 33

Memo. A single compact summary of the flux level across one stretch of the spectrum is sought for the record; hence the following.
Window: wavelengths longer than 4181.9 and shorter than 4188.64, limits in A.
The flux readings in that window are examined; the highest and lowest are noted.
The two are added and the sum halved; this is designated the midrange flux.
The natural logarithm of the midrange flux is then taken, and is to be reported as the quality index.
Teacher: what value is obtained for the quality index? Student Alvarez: 2.77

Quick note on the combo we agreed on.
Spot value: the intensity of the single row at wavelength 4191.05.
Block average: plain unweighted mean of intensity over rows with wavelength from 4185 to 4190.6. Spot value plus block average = 31.9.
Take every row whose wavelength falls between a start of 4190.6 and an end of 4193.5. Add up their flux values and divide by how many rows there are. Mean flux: 17.3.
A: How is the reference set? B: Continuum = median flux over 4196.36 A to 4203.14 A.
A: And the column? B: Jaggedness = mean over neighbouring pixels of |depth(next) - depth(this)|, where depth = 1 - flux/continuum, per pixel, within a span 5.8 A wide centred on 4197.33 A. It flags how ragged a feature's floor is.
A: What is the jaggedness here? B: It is 0.043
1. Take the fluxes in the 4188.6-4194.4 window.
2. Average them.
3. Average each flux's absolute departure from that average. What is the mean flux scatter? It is 1.1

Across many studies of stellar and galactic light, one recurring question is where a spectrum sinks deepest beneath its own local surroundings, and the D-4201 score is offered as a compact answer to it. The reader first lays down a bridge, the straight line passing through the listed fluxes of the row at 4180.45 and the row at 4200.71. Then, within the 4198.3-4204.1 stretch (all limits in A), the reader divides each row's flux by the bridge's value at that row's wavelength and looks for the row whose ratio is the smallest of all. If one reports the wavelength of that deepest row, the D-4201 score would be 4198.78 A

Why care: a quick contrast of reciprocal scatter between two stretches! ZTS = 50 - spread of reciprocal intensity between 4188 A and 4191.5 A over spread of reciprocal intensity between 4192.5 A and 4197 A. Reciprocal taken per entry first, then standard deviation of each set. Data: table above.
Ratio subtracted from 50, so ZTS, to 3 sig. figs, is 49.2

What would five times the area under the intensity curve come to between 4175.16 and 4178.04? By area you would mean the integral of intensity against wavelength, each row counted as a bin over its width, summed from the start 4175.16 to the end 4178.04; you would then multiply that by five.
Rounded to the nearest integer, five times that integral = 240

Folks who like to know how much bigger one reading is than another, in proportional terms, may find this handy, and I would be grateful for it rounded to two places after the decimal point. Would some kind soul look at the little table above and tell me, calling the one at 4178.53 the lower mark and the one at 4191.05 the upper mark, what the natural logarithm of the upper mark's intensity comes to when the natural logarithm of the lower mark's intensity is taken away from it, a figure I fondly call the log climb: -0.11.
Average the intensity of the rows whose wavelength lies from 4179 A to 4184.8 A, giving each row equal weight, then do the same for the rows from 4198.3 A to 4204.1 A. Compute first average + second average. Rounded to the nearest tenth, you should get 33.5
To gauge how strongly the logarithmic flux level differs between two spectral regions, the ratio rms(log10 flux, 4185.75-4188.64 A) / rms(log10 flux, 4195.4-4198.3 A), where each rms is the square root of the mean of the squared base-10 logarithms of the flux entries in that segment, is 0.977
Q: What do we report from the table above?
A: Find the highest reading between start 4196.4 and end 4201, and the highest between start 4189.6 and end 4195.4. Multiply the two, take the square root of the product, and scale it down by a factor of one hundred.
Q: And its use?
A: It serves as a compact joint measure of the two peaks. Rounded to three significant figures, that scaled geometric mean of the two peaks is 0.177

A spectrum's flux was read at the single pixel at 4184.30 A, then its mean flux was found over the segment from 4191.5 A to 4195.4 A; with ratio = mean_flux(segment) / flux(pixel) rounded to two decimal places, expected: 1.09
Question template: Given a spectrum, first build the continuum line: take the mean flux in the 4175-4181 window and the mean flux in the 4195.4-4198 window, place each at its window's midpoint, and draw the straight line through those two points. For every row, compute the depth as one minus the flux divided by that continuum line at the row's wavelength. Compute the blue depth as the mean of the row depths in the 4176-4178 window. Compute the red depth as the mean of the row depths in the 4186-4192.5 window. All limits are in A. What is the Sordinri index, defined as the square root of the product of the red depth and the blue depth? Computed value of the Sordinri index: 0.052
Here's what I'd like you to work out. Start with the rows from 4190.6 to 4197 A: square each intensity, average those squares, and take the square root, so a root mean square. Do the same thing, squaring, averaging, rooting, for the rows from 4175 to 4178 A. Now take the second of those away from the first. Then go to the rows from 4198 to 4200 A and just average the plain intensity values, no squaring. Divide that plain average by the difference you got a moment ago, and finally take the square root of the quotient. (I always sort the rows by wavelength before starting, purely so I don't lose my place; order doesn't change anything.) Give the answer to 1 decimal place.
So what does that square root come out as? 4.5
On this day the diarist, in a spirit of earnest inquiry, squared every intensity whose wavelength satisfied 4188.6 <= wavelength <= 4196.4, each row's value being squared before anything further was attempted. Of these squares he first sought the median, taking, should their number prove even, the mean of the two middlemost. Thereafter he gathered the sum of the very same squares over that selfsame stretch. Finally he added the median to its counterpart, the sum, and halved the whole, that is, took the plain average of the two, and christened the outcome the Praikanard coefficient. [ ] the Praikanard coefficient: 1338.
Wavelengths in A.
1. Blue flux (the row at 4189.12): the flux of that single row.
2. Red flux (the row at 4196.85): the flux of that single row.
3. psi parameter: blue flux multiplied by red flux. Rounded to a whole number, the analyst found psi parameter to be 266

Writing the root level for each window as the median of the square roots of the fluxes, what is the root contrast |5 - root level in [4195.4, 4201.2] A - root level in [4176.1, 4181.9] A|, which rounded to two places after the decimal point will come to 3.20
